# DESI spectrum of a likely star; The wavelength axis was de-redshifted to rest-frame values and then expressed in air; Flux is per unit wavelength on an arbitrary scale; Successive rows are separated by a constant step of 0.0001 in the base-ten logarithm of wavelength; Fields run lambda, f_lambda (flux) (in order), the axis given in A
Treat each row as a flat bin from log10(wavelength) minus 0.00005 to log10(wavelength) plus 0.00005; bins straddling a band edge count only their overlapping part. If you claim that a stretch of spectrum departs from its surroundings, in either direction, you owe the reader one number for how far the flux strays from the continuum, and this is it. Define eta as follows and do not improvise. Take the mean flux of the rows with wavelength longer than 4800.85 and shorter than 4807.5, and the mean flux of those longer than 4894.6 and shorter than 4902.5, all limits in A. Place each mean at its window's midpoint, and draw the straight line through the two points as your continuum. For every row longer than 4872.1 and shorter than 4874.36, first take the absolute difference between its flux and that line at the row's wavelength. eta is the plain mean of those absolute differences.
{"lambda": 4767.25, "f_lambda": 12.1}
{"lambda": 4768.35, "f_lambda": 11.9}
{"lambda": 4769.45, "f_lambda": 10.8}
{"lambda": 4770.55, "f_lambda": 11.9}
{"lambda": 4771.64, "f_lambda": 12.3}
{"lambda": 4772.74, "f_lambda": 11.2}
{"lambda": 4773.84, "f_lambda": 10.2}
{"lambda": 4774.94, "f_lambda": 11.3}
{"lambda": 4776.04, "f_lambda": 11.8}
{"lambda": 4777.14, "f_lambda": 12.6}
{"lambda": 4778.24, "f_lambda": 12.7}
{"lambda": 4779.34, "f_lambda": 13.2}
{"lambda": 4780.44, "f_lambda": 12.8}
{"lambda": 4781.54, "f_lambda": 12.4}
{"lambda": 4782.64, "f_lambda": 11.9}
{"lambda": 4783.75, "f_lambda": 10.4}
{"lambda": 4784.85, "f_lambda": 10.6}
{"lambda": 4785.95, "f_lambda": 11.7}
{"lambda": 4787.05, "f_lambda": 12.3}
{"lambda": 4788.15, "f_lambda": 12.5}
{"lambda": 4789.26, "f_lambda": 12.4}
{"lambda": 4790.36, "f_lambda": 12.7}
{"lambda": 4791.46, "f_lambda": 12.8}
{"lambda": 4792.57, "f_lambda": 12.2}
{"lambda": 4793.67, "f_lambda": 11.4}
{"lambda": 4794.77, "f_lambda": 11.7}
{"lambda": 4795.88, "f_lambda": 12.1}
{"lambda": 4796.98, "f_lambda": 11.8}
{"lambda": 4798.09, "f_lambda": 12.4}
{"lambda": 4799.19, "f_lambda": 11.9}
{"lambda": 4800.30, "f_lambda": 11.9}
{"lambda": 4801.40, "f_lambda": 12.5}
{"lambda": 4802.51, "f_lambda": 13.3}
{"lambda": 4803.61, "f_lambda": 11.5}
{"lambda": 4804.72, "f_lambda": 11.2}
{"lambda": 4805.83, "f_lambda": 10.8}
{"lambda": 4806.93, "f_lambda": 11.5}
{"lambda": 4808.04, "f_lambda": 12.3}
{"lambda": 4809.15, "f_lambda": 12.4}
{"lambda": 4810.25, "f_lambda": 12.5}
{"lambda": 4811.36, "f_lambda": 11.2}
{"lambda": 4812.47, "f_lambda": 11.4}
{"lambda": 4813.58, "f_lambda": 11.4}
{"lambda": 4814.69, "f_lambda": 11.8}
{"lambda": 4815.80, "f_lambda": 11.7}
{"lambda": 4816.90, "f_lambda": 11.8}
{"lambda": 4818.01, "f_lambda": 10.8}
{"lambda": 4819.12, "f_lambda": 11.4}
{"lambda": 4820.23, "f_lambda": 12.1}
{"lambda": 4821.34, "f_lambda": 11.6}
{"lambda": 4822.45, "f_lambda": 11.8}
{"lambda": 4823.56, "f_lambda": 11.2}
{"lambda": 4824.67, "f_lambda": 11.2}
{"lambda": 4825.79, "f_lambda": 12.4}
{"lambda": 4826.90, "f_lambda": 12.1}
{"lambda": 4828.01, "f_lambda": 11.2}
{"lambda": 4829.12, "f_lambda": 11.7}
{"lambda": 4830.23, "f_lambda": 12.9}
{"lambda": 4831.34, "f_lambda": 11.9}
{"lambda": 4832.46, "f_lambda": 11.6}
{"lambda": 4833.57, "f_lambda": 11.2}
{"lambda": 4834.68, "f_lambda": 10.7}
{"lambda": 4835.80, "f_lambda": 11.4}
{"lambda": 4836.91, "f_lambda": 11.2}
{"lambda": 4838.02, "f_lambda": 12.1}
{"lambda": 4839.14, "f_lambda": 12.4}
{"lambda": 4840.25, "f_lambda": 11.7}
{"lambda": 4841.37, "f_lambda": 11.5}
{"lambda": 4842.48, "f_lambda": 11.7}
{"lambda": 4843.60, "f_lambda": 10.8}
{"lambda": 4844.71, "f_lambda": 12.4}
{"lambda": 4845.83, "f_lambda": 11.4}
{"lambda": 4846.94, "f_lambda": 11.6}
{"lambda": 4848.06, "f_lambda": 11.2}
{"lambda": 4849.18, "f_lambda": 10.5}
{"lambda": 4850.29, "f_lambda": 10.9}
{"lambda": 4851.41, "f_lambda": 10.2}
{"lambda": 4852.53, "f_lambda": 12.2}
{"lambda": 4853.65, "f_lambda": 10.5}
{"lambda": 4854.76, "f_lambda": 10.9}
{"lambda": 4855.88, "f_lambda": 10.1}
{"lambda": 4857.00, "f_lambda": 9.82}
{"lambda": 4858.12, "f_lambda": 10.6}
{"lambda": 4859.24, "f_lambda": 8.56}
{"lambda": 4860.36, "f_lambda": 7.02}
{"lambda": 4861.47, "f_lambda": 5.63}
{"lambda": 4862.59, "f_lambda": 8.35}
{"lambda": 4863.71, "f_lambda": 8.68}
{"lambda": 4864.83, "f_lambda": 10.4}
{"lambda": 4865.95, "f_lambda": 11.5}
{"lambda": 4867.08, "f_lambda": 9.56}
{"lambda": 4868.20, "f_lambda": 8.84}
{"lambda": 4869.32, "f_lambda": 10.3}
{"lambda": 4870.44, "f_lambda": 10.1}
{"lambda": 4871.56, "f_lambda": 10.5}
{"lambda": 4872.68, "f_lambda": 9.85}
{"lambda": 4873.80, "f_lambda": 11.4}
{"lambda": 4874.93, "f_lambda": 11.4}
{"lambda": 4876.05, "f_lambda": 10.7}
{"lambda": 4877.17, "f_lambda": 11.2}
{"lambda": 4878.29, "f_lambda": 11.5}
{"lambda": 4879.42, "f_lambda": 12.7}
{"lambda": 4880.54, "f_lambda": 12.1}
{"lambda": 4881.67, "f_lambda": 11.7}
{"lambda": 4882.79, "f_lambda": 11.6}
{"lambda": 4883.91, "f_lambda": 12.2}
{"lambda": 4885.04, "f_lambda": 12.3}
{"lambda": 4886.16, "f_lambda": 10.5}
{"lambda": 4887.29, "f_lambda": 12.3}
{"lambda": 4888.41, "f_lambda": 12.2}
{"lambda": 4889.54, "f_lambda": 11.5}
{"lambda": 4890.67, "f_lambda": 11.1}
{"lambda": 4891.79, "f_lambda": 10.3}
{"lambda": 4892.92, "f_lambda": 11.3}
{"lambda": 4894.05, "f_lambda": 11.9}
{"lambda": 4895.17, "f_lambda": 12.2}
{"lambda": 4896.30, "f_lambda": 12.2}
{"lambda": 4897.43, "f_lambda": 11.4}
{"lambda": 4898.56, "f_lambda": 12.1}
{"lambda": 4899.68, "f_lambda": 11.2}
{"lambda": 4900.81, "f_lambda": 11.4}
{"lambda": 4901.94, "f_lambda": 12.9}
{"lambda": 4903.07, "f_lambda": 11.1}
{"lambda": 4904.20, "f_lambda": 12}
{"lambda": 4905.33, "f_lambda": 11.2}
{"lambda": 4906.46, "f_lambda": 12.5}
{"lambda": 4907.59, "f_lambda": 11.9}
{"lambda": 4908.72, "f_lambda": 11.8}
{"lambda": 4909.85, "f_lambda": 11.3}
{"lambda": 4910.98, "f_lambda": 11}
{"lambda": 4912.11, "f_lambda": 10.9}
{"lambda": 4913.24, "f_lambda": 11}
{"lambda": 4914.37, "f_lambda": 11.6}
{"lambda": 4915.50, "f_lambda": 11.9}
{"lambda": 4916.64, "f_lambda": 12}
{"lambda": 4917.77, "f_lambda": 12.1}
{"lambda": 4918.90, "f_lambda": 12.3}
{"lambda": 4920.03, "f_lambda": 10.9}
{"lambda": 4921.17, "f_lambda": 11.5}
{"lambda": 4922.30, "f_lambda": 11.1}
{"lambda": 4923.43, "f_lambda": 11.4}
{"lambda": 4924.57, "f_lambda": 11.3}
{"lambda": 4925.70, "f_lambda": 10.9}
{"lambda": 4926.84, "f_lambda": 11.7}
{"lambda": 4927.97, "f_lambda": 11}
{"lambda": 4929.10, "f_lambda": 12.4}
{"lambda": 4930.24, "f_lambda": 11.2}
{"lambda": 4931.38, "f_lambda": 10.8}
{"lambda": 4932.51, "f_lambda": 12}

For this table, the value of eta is 1.3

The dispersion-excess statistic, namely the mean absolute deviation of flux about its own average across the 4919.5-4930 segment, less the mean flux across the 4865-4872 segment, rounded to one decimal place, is -9.8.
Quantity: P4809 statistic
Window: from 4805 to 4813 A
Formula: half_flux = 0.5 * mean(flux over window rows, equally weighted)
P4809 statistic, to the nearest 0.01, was 5.86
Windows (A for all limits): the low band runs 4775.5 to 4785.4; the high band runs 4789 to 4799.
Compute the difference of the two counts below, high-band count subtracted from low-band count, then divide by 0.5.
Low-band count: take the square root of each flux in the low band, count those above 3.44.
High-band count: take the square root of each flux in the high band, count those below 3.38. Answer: 10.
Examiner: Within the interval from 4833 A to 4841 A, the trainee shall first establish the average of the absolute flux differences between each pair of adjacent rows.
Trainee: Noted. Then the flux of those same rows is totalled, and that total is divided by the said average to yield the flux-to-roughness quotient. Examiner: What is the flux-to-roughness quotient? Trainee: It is 147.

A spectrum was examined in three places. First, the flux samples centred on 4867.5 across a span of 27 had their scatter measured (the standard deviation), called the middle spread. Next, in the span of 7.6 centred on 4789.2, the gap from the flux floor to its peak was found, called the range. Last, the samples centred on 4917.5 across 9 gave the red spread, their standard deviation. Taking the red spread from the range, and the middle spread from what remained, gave -1.0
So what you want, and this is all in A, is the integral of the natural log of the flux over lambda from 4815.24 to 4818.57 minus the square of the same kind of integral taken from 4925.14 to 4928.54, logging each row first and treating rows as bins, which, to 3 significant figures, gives -59.5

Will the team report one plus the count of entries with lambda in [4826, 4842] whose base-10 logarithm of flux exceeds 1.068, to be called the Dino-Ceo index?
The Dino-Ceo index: 8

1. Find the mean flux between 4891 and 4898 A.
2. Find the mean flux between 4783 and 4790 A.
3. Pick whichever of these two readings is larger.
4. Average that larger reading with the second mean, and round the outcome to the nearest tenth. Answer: 11.7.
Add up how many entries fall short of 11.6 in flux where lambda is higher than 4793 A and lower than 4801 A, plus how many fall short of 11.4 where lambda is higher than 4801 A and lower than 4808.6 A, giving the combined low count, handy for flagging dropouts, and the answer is 3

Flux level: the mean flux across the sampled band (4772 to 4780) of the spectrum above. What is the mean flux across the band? 11.9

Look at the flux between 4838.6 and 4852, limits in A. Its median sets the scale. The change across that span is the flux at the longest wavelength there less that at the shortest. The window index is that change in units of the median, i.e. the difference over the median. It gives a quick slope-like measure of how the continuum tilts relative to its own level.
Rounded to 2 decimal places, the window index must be -0.19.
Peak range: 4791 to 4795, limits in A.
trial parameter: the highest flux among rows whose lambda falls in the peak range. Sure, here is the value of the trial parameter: 12.8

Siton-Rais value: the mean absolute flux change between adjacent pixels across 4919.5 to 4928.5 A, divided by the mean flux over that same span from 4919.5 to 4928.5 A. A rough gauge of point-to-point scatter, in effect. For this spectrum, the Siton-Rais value 0.042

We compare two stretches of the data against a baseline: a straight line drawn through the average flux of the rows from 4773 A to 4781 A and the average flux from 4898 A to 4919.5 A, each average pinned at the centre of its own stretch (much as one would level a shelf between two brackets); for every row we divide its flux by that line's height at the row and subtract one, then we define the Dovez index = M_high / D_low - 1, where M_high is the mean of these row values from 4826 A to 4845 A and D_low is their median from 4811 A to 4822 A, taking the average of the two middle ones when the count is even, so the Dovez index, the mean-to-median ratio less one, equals -0.5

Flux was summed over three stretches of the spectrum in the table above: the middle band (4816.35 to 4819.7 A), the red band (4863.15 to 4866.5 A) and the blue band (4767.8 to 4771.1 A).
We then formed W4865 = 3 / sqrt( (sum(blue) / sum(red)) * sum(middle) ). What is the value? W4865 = 0.48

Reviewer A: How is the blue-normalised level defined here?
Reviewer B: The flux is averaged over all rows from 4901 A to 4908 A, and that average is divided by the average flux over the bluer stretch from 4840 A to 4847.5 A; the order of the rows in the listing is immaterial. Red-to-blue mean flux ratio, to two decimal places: 1.03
